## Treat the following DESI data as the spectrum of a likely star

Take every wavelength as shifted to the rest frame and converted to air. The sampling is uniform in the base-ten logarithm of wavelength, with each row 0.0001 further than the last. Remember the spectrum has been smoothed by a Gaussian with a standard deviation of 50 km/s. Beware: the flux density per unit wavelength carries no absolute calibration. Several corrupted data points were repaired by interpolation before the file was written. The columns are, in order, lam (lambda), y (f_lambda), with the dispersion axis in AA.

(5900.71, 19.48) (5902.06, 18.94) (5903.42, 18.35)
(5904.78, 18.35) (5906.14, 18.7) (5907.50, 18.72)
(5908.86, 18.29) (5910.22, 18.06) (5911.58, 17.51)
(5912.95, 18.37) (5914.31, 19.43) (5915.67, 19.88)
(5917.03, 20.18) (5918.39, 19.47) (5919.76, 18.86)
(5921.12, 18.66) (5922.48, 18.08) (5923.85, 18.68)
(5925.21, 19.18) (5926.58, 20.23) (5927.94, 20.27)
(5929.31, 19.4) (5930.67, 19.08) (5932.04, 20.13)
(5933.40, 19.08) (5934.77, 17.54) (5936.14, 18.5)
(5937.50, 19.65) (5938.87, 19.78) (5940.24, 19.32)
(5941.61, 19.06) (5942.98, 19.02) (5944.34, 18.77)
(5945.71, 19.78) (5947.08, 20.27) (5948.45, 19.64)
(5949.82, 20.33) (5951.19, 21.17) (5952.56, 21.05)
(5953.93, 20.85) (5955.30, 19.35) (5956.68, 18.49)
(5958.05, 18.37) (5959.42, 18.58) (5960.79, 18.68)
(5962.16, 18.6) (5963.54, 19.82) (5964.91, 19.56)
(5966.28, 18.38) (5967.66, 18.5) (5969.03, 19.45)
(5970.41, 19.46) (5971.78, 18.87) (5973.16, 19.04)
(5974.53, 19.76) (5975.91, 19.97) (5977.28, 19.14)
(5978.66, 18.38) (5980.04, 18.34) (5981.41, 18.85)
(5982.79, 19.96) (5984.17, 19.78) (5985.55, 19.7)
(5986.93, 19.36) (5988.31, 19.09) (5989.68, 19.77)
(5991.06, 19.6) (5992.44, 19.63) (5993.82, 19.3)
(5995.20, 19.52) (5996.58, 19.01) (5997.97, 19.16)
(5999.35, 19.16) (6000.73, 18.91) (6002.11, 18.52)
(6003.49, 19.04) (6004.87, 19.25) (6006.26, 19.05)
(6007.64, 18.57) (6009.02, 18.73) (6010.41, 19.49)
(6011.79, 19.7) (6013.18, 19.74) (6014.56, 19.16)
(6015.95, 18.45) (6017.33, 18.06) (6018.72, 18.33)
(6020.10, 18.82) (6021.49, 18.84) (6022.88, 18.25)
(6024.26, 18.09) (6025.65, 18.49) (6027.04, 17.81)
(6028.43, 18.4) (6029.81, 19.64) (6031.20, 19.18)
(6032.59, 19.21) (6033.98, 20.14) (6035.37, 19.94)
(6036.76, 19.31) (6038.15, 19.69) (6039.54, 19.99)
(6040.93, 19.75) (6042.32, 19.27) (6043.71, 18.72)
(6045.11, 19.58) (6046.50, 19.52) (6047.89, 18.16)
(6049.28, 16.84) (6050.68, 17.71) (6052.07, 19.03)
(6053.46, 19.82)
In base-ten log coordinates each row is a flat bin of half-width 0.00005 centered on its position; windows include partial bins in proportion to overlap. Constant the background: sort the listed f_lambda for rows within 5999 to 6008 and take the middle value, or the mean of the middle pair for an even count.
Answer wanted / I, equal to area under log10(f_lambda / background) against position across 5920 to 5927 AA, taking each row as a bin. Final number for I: -0.02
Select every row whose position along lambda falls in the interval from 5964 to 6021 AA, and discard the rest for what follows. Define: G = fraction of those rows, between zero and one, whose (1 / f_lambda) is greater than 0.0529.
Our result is 0.3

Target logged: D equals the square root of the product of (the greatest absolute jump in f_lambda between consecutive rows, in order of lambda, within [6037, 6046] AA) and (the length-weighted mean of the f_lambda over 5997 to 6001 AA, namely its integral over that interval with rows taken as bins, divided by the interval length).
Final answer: 4.05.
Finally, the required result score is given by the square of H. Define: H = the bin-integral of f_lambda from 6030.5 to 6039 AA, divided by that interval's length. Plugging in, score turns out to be 383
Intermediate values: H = 19.6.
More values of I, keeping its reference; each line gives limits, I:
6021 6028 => -0.12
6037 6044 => 0.07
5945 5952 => 0.19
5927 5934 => 0.09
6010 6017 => 0.03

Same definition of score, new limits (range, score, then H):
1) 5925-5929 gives 396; 19.9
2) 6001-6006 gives 359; 18.9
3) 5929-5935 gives 367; 19.1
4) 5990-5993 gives 385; 19.6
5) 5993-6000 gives 369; 19.2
